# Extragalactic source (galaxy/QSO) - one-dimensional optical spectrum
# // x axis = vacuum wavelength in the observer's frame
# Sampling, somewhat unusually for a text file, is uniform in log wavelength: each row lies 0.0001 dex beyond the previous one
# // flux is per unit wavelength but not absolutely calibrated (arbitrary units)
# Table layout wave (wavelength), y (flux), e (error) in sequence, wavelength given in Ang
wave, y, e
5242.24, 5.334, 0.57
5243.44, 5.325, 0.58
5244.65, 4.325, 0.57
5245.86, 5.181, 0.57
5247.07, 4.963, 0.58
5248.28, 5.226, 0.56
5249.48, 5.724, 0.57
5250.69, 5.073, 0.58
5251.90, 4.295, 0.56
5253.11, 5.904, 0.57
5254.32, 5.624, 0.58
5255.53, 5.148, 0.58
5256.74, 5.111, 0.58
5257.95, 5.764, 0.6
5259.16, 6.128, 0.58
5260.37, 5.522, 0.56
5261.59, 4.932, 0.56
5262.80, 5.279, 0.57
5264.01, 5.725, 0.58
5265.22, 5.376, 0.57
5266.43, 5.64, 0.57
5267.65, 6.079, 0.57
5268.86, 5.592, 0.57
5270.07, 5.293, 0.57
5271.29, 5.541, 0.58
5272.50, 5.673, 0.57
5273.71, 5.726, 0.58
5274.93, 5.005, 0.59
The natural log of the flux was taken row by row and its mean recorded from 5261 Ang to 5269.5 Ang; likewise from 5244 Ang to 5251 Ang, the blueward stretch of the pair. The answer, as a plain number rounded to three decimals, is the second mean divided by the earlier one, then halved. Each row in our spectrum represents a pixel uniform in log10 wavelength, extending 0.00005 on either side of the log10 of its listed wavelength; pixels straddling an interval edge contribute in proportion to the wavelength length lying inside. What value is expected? 0.475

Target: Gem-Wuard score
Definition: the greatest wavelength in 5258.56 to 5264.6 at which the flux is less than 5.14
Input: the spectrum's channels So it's 5261.59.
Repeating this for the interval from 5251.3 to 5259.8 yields 5256.74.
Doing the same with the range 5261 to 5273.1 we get 5261.59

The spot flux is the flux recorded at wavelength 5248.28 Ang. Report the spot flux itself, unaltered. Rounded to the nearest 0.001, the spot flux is 5.226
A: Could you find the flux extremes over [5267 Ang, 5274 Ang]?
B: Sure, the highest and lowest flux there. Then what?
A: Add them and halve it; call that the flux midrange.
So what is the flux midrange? 5.69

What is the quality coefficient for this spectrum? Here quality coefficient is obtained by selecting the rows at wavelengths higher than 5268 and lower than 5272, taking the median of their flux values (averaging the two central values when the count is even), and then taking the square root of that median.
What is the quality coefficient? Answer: 2.35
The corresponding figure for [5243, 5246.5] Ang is 2.28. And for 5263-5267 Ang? 2.37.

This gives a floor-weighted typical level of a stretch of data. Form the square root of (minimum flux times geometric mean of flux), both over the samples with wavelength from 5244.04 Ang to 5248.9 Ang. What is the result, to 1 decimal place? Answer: 4.6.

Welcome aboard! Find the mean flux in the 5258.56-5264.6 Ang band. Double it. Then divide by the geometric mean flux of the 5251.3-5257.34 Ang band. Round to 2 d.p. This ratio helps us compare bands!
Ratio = 2.13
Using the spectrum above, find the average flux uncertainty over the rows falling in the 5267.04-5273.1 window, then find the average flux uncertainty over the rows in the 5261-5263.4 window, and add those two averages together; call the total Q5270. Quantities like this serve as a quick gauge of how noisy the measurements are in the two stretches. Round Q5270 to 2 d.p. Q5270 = 1.14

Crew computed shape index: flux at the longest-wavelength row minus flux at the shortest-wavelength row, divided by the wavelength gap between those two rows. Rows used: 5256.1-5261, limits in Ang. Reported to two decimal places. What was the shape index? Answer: 0.11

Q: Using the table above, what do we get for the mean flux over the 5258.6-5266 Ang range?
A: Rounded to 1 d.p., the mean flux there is 5.5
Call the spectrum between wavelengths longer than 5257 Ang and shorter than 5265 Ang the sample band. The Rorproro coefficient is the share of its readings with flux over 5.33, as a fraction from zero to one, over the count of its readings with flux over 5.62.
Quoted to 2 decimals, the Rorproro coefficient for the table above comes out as 0.22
